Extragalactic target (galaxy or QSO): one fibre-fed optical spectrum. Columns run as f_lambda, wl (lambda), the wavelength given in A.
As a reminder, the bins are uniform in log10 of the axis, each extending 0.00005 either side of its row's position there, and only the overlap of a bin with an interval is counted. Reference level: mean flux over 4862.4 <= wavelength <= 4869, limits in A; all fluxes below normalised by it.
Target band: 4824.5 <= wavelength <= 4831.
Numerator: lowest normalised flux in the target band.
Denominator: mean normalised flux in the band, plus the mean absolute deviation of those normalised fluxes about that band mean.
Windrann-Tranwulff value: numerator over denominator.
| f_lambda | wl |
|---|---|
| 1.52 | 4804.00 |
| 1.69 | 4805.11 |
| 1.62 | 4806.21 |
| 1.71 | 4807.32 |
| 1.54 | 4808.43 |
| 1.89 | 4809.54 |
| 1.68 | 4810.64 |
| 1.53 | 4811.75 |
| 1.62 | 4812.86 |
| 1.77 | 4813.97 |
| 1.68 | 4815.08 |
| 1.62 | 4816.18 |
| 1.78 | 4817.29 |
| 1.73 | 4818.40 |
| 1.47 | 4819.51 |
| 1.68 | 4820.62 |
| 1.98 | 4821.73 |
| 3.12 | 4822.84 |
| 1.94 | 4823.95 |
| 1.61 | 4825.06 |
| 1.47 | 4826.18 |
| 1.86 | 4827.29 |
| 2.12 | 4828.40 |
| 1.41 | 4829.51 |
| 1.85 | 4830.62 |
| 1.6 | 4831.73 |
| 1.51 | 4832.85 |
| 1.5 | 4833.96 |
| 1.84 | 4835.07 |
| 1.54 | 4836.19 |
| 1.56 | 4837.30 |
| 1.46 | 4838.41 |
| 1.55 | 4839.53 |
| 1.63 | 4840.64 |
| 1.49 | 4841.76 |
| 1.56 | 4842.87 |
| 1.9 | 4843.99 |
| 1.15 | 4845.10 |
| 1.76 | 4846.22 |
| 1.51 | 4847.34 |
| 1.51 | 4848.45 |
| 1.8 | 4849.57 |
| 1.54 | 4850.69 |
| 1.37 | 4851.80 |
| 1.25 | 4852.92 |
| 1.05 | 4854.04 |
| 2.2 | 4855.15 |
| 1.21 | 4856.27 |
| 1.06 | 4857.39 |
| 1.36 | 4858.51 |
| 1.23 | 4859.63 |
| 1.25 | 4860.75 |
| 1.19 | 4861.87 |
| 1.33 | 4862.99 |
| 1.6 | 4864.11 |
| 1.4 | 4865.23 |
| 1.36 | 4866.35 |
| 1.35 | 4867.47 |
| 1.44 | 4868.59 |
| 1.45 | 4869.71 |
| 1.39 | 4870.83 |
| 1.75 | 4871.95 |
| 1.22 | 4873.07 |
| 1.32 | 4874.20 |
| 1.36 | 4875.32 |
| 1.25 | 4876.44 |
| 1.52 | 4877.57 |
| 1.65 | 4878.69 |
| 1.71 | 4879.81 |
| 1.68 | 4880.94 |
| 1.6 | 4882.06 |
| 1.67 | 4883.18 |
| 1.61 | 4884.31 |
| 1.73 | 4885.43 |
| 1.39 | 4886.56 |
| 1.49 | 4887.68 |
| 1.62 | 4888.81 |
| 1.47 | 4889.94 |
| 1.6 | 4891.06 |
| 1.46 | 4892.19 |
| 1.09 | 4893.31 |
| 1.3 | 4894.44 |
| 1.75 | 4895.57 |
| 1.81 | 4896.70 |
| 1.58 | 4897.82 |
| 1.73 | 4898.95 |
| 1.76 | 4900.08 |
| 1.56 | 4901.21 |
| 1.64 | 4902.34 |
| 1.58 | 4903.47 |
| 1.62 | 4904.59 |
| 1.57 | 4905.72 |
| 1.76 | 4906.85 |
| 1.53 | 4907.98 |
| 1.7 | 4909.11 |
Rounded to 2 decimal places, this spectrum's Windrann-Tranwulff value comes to 0.73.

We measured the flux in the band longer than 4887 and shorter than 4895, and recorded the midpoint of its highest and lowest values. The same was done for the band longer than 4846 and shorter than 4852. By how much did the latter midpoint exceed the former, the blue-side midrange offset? 0.23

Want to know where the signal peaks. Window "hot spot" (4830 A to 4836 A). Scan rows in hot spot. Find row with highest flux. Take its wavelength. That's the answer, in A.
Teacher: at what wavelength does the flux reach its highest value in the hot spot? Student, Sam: 4830.62 A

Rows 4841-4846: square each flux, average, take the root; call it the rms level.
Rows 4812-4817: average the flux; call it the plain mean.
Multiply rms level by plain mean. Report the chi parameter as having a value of 2.6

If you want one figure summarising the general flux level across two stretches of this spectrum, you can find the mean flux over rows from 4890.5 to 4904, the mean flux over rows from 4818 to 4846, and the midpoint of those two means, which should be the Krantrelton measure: 1.64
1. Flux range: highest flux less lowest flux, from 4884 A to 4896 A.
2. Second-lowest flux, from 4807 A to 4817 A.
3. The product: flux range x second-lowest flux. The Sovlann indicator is 1.0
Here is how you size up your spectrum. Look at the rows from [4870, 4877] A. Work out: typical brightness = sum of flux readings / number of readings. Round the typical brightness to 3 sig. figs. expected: 1.38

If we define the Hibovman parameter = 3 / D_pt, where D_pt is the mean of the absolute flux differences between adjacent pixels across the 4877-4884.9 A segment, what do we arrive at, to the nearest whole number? 42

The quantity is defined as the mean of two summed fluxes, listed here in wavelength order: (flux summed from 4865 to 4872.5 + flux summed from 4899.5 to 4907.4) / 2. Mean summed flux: 10.8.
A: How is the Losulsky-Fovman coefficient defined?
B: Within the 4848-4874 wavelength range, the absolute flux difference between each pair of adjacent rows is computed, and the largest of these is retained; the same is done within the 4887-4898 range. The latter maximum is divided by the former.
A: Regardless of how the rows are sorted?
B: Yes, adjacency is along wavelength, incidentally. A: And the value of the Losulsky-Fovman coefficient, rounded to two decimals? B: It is 0.39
